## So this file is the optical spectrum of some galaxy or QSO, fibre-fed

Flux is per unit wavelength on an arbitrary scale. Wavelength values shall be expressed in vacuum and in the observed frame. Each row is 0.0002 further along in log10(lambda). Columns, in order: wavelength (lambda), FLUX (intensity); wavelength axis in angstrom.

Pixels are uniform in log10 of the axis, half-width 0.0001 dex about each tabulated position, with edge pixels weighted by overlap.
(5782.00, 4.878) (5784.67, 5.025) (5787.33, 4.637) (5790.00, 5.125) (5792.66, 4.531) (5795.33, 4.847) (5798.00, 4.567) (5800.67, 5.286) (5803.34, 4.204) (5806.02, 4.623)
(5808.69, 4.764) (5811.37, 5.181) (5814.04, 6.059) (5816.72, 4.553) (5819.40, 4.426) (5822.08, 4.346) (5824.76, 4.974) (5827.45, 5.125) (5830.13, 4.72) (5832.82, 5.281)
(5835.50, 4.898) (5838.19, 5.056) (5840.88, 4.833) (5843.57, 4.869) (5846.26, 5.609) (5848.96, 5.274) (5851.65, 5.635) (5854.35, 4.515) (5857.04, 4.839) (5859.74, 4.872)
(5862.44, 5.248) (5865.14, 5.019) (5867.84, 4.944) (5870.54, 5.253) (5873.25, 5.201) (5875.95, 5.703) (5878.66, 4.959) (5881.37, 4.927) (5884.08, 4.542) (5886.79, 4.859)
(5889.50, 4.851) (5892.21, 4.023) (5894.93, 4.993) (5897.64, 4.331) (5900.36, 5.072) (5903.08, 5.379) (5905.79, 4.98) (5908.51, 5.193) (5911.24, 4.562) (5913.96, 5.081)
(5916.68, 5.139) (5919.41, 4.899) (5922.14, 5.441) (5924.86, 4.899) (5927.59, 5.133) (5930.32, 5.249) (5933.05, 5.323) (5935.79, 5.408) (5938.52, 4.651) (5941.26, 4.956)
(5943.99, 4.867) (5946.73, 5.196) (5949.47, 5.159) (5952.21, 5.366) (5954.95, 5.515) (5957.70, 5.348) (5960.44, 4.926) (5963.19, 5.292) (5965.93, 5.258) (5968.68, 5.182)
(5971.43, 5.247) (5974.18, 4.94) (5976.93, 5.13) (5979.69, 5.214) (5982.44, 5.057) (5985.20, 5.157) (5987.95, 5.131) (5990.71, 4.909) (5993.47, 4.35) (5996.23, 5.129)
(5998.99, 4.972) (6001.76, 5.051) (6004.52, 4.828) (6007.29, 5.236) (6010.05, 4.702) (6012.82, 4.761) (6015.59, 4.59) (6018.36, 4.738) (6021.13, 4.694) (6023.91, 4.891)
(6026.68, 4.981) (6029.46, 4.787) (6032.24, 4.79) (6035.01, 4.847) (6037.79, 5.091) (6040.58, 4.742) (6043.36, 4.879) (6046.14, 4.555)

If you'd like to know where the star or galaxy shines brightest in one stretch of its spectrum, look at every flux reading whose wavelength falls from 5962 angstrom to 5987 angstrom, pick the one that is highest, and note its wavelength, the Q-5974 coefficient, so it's 5963.19 angstrom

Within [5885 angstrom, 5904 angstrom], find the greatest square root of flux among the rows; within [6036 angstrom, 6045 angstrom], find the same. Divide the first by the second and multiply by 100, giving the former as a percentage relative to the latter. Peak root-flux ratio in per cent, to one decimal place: 102.8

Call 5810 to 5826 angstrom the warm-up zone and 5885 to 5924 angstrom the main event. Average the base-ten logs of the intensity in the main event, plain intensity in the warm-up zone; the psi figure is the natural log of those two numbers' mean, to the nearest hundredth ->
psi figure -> 1.03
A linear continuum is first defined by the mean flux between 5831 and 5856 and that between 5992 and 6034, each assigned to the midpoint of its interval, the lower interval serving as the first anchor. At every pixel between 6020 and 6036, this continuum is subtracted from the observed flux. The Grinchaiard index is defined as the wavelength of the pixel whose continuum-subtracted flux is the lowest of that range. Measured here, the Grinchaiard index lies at 6021.13 angstrom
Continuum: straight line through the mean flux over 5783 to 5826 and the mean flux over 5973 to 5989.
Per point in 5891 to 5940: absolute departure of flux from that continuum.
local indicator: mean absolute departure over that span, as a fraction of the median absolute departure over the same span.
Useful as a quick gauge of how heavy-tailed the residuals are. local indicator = 1.29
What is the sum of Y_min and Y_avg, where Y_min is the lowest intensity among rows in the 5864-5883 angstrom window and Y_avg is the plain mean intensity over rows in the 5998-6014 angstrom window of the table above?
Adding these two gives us 9.9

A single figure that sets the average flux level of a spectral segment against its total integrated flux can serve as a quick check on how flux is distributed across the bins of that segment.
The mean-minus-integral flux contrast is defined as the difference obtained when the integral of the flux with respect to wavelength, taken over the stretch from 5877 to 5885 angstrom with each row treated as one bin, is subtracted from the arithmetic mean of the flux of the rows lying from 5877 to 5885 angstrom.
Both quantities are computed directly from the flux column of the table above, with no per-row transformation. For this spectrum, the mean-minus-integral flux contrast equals -34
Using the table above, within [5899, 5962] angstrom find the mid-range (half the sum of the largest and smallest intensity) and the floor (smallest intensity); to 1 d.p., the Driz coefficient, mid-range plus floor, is 9.6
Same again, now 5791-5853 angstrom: 9.3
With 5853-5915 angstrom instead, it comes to 8.9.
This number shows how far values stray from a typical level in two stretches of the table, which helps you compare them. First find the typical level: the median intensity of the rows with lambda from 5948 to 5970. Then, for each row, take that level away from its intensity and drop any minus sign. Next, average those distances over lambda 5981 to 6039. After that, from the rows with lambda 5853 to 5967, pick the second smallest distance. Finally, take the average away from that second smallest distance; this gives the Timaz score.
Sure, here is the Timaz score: -0.37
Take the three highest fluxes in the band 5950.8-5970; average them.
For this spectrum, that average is 5.41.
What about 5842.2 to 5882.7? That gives 5.65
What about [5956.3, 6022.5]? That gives 5.30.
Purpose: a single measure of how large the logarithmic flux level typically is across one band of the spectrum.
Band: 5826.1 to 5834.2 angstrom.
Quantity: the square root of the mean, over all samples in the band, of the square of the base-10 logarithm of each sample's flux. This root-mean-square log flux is 0.702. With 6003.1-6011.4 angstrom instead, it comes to 0.692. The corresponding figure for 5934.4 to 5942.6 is 0.699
